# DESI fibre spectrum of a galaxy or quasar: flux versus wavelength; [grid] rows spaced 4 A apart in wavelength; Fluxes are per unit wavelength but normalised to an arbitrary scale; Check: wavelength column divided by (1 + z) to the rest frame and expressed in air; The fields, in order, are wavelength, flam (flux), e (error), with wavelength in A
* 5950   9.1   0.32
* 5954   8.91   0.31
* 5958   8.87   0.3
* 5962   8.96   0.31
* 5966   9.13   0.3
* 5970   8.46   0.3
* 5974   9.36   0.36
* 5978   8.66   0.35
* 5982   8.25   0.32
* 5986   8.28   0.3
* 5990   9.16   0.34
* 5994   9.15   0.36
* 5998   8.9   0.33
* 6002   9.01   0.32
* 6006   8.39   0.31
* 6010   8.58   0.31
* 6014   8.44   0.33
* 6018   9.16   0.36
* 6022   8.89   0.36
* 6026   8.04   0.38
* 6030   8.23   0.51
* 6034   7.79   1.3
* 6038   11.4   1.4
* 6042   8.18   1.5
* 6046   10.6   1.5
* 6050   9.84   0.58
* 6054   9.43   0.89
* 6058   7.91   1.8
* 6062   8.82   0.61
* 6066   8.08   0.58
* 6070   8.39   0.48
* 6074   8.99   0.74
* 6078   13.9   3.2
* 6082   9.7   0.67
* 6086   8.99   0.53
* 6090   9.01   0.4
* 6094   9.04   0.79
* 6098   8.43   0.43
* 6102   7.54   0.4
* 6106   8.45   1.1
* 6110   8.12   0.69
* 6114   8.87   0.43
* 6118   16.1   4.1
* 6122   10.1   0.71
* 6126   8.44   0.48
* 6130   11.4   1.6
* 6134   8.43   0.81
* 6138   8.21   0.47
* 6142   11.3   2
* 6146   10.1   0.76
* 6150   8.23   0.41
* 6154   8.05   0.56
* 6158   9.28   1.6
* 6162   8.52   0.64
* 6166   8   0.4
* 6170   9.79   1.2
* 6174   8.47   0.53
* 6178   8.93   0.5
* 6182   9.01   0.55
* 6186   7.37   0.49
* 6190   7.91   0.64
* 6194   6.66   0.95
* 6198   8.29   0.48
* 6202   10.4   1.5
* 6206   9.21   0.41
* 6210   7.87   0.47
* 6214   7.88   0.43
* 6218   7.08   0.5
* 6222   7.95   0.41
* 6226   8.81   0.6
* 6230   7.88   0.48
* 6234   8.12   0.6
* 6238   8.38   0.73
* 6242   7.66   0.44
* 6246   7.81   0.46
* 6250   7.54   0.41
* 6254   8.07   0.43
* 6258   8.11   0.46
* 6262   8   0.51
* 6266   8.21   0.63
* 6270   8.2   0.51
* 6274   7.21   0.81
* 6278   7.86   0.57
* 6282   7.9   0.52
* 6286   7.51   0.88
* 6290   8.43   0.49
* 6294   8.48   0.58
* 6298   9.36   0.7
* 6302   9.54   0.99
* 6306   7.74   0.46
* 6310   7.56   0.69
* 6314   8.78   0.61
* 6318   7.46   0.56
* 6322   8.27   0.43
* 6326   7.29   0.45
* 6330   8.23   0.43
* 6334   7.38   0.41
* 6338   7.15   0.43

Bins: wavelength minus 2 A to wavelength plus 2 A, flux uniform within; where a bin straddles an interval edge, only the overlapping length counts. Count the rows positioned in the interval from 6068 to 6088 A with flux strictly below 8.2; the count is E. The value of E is 0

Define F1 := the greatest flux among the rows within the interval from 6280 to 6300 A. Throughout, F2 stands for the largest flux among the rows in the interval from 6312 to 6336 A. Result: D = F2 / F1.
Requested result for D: 0.94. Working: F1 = 9.36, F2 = 8.78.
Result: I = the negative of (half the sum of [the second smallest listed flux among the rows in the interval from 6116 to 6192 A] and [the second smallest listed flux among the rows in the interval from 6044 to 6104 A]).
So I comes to -7.91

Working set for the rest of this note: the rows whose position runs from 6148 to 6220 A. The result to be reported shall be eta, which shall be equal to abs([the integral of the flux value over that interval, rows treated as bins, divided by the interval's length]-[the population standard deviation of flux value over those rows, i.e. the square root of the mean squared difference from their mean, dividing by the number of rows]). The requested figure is 7.47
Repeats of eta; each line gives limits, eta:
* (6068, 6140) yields 7.44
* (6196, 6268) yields 7.48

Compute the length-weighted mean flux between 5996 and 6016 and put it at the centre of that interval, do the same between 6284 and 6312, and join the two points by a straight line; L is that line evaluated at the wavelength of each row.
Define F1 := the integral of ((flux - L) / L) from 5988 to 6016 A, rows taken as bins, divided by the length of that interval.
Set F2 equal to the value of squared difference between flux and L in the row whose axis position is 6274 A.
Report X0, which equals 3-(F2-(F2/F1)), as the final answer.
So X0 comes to 92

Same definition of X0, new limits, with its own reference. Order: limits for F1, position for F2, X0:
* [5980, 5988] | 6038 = -163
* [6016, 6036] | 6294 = 3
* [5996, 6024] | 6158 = 50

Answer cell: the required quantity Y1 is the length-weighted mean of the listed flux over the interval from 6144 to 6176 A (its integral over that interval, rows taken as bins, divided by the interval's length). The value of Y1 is 8.8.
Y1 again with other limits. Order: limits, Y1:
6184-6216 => 8.2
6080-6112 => 8.7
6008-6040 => 8.8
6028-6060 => 9.2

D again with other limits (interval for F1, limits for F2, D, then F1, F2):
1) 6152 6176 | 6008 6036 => 0.94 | 9.79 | 9.16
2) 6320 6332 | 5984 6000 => 1.11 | 8.27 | 9.16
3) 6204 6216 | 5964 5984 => 1.02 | 9.21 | 9.36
